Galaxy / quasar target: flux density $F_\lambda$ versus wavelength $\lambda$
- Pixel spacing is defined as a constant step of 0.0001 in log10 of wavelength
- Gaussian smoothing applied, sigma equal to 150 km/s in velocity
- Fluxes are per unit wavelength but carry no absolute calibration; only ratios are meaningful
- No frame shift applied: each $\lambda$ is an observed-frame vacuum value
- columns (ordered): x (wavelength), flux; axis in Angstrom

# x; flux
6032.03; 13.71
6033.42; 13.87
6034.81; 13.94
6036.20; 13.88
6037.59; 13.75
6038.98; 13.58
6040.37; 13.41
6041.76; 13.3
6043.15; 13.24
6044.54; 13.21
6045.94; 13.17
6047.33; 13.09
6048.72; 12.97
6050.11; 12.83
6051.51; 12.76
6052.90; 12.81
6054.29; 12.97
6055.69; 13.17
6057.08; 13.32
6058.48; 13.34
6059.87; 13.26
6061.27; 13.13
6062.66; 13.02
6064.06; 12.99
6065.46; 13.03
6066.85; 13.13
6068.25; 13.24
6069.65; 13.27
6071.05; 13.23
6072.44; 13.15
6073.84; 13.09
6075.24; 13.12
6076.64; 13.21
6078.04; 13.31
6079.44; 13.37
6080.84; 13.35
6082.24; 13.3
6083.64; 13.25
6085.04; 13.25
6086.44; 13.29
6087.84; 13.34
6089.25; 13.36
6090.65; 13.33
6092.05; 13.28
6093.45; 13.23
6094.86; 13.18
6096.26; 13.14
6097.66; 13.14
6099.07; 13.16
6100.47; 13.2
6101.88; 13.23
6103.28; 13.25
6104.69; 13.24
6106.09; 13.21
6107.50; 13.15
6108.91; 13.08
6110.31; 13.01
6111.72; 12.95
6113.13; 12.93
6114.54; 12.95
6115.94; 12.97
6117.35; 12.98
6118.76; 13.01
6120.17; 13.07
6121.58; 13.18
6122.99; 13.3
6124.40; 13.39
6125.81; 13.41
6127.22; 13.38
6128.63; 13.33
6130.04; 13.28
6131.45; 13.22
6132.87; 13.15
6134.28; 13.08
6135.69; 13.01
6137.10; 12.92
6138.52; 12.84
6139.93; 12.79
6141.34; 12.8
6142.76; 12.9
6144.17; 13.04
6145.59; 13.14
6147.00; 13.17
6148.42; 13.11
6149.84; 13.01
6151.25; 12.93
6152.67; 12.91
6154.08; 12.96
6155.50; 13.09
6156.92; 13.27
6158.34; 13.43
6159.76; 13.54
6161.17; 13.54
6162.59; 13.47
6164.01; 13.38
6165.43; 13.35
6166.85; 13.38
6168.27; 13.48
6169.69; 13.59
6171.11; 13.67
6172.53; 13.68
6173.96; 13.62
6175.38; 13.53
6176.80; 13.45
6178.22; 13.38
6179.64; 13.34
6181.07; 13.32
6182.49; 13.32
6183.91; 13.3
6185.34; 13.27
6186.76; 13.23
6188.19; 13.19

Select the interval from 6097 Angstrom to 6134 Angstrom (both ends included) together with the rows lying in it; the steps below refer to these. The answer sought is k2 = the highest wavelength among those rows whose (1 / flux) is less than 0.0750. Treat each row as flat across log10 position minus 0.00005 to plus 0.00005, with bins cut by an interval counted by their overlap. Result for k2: 6127.22 Angstrom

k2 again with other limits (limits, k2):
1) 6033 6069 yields 6058.48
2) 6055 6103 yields 6089.25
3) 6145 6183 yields 6179.64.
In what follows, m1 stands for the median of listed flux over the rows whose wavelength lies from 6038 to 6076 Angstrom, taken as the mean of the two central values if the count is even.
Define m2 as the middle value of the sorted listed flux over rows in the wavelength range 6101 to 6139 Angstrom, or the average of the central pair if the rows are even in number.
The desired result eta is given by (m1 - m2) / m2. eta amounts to 0.000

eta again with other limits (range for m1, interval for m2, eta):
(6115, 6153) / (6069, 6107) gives -0.013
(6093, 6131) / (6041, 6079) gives 0.002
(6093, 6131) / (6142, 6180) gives -0.015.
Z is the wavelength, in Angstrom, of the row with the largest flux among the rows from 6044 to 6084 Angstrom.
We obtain 6079.44 Angstrom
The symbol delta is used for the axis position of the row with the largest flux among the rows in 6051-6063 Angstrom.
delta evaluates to 6058.48 Angstrom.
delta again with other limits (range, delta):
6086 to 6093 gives 6089.25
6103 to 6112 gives 6103.28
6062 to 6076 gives 6069.65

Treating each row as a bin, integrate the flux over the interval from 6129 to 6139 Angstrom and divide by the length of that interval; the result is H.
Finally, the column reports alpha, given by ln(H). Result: 2.57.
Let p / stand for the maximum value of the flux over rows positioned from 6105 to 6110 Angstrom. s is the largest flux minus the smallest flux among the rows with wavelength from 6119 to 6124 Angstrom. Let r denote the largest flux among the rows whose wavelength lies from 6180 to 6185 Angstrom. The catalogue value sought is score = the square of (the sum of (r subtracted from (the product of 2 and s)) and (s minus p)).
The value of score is 668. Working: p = 13.21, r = 13.32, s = 0.230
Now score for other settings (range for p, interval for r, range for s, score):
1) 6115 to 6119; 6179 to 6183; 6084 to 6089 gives 680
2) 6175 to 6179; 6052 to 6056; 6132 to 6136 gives 691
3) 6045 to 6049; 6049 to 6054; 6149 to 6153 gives 660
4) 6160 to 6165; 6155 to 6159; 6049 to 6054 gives 716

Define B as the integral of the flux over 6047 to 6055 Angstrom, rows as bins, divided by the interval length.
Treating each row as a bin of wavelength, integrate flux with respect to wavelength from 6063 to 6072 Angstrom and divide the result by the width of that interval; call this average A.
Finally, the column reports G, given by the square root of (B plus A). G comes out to 5.10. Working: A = 13.1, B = 12.9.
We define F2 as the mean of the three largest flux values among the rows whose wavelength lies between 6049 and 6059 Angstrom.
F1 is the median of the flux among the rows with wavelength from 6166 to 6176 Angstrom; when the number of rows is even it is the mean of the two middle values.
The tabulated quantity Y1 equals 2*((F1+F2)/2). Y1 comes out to 26.9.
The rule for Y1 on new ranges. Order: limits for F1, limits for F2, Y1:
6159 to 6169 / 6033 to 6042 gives 27.4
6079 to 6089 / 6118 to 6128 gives 26.7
